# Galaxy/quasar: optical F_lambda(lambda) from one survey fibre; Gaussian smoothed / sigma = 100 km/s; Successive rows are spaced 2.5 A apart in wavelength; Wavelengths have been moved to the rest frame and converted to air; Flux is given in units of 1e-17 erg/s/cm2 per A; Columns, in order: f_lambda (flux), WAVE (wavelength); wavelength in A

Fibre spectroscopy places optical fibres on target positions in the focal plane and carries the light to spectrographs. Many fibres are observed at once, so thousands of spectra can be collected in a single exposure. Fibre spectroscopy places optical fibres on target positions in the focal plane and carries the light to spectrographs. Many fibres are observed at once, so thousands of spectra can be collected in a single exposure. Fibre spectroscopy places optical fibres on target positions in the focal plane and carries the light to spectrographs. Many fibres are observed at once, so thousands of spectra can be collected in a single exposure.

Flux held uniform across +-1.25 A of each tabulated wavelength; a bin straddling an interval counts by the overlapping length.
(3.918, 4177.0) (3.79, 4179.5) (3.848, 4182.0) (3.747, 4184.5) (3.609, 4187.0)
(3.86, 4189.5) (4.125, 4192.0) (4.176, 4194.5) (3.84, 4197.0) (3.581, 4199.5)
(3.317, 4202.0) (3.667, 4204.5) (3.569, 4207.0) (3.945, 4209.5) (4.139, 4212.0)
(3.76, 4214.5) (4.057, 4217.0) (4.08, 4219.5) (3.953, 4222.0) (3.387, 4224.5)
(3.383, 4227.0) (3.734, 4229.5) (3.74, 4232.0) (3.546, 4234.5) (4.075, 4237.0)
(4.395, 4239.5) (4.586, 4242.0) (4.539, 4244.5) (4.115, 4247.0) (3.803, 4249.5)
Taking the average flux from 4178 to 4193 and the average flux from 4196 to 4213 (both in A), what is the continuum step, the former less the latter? 0.11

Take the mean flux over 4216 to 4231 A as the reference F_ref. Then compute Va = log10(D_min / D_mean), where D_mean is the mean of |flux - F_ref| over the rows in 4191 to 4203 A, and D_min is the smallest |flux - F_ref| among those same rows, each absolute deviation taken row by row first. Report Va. -0.6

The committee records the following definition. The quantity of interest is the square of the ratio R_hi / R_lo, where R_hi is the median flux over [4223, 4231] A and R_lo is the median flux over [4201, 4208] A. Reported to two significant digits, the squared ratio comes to 0.90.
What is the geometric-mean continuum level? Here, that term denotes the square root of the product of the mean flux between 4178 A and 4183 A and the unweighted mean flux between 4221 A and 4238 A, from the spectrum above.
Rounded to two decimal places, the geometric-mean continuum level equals 3.75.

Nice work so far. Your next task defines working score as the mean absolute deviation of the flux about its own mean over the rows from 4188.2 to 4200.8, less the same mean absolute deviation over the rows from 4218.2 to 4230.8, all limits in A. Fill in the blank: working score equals -0.071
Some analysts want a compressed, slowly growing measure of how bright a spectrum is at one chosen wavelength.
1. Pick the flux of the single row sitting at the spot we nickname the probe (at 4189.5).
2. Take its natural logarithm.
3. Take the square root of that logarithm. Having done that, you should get 1.16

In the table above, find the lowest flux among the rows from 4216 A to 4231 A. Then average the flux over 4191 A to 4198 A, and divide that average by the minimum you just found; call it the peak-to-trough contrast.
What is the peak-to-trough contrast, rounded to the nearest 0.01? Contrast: 1.20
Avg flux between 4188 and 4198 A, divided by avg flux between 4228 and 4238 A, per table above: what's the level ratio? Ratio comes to 1.06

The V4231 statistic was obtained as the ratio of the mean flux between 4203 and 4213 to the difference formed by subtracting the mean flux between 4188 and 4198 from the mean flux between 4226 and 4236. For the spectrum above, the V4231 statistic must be -10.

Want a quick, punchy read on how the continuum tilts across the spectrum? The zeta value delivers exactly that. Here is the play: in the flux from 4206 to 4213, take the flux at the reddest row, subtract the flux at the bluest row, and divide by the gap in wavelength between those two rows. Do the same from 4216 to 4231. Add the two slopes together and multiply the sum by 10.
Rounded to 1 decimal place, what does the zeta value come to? 0.9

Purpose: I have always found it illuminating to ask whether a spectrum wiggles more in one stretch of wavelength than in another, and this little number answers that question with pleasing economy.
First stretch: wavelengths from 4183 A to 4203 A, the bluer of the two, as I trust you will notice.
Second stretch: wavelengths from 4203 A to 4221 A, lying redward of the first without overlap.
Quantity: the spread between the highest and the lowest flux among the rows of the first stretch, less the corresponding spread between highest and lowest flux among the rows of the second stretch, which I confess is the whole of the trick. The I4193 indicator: 0.29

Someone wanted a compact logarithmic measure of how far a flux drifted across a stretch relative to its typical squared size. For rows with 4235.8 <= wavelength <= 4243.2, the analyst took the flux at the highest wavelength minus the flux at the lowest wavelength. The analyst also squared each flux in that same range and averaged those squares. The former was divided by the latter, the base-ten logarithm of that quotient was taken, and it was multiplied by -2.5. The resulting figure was 3.9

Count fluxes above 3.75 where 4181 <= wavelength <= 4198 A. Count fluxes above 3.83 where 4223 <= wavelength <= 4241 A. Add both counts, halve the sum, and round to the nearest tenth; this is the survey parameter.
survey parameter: 3.5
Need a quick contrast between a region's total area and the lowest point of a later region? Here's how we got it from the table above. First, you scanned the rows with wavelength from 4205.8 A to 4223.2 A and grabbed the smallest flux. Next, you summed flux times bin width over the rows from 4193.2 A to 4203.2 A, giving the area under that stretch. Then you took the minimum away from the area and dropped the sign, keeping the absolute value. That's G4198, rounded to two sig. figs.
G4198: 34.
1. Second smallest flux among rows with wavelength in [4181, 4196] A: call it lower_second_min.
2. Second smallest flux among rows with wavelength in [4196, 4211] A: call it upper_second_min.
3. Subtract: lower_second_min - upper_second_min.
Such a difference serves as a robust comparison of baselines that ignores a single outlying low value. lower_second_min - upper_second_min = 0.18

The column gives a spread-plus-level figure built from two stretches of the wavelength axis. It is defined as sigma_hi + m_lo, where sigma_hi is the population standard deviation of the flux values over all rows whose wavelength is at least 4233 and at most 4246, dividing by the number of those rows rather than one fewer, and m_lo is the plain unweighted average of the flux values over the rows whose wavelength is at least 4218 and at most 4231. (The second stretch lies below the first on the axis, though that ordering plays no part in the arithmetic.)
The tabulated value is 4.1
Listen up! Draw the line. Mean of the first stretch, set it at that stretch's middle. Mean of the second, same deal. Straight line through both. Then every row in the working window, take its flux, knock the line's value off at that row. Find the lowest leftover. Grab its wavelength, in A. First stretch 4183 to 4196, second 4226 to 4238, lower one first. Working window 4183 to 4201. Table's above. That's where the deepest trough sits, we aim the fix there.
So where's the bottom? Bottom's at 4187.0 A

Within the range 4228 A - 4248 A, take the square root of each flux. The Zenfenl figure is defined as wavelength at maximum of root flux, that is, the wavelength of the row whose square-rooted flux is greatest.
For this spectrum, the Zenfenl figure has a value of 4242.0 A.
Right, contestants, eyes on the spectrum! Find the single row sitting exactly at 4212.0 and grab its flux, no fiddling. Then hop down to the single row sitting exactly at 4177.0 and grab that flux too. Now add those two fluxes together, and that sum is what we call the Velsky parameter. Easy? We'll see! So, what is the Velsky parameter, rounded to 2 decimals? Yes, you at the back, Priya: 8.06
